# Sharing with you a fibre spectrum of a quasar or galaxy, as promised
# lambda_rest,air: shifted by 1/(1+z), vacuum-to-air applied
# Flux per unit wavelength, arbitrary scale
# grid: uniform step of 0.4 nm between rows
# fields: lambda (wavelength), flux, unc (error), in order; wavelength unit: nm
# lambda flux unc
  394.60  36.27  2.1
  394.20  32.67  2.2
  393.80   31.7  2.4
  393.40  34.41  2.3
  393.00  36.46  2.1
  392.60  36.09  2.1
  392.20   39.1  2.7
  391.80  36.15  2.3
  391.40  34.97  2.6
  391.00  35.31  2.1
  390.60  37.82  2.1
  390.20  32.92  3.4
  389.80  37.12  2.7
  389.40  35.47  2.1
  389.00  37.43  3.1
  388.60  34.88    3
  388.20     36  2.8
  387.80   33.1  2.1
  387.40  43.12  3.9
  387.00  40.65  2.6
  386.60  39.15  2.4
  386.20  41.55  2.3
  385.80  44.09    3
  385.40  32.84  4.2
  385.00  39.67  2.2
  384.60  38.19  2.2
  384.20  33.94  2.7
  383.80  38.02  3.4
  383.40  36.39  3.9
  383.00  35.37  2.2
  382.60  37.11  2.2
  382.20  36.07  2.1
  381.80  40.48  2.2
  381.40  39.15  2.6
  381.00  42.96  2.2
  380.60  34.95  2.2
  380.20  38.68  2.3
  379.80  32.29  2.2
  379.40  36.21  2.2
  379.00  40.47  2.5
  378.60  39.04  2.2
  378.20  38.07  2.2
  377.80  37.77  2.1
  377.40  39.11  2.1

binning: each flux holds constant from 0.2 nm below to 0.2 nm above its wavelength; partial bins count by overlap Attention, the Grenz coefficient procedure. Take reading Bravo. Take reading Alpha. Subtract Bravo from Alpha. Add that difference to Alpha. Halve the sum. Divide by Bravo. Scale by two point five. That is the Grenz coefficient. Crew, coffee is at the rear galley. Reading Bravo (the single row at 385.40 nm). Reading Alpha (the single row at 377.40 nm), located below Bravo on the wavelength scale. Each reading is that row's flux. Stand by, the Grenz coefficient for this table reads 1.73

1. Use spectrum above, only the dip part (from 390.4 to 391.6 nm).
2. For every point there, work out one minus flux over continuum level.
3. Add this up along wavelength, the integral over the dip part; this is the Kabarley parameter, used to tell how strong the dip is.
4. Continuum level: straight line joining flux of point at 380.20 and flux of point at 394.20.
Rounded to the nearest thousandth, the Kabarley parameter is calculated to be -0.070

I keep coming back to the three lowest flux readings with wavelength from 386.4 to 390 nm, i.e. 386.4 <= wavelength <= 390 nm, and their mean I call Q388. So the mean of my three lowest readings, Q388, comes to 34.5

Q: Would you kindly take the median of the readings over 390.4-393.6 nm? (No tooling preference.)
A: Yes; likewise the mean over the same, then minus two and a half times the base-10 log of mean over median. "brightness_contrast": -0.0051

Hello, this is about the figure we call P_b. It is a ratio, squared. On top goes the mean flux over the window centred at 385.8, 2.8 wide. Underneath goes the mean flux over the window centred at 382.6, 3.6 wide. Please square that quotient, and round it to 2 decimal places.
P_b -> 1.09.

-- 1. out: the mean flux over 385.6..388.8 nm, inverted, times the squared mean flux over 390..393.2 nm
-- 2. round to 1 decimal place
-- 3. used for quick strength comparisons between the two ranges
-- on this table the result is 33.4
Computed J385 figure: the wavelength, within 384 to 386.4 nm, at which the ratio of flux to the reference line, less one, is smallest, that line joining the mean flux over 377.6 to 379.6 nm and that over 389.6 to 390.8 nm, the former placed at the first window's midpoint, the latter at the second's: 385.40 nm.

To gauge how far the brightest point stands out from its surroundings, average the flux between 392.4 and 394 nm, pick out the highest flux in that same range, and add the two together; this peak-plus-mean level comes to 71.1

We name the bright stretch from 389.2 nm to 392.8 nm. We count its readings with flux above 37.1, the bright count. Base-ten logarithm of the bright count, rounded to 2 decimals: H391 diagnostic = 0.48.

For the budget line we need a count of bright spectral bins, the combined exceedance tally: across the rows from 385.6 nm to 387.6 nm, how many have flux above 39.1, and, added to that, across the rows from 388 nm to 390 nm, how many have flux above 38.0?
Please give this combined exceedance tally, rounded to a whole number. 5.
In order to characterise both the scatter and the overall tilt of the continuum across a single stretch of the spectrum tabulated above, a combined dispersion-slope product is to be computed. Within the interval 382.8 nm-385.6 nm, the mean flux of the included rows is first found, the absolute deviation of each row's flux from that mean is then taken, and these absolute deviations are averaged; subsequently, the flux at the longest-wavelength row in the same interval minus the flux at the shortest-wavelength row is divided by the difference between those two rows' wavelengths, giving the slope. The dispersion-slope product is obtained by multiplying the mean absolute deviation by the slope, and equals -2.1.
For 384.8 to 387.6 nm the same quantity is 3.6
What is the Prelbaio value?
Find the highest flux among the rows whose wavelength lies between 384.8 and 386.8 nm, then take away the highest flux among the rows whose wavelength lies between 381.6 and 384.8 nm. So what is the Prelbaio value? 3.6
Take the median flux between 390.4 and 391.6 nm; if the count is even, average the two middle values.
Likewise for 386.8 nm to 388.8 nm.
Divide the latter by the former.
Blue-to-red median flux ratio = 1.02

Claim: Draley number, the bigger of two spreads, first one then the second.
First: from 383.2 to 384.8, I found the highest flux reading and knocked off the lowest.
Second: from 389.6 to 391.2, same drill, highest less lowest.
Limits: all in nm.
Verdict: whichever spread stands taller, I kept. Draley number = 4.9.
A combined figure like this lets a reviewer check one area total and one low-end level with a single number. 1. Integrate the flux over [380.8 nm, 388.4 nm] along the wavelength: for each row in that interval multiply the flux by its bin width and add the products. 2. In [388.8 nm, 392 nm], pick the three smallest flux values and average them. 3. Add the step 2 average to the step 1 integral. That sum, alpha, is 326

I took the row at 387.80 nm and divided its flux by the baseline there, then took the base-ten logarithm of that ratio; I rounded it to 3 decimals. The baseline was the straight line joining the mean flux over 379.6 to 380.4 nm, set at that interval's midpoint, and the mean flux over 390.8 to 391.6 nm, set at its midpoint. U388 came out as -0.027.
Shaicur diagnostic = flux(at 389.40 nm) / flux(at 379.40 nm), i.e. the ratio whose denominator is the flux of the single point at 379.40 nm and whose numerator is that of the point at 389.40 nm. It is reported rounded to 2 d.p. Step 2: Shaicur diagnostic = 0.98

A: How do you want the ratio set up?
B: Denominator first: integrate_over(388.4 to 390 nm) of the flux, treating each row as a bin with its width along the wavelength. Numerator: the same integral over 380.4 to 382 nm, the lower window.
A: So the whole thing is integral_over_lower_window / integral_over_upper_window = 1.09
